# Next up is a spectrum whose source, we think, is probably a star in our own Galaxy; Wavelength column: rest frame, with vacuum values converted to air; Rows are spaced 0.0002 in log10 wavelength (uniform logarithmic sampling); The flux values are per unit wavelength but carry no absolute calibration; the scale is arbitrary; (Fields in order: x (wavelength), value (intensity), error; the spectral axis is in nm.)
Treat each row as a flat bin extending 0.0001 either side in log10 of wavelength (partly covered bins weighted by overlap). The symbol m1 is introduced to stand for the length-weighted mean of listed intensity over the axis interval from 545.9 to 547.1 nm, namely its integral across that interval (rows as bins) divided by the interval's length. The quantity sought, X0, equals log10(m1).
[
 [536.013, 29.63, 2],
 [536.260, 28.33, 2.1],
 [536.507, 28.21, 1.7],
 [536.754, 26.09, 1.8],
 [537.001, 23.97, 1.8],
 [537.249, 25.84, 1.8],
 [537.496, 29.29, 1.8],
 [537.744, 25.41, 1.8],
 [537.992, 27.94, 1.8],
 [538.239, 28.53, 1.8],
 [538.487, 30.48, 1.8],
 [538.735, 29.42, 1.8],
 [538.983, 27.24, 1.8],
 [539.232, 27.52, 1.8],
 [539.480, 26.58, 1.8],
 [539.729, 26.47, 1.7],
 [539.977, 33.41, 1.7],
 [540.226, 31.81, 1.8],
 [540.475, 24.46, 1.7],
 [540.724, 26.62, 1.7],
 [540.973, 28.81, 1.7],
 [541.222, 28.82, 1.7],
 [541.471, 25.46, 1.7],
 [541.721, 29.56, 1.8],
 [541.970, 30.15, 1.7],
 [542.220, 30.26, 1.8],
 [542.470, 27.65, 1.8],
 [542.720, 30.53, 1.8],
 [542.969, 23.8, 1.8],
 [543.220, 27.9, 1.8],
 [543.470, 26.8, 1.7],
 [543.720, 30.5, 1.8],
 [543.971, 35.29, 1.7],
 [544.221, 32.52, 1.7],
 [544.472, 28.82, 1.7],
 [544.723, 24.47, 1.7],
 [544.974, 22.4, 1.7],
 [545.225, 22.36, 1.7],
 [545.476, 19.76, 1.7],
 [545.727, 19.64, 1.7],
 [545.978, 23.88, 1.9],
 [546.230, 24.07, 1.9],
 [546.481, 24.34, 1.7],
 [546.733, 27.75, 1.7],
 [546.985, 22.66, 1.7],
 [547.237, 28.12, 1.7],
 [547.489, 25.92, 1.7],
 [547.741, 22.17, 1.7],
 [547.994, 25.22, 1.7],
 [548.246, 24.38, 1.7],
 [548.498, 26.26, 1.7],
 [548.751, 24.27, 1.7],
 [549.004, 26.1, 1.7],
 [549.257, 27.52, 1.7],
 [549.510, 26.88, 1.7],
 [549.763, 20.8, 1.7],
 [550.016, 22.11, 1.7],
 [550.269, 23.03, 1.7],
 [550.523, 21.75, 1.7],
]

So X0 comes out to 1.39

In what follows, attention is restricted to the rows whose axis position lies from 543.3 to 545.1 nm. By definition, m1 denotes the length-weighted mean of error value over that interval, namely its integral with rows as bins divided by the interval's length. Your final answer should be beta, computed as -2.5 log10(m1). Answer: -0.587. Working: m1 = 1.72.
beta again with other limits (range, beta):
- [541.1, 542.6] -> -0.607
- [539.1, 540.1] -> -0.608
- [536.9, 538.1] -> -0.637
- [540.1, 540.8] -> -0.598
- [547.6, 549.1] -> -0.576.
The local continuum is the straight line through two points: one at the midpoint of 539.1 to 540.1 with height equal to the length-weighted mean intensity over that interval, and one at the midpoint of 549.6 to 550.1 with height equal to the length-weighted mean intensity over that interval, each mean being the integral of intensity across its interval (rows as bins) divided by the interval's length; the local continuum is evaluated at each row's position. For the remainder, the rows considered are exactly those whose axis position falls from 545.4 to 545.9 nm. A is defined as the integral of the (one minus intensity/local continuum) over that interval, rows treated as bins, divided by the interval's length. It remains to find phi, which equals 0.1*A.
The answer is 0.018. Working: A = 0.18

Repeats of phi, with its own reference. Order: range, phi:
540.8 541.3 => -0.004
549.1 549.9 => -0.014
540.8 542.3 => -0.006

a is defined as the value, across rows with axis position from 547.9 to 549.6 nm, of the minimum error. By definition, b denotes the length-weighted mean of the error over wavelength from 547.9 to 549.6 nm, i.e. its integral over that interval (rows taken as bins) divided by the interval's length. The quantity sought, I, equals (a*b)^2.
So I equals 8.35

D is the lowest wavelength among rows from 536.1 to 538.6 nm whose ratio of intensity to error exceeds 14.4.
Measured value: 536.507 nm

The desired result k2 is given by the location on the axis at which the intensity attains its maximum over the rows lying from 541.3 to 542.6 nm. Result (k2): 542.220 nm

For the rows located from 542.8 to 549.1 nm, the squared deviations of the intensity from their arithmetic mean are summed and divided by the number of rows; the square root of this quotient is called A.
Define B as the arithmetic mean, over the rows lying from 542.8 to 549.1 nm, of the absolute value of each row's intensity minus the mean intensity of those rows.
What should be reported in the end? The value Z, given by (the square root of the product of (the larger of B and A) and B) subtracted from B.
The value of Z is -0.38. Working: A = 3.6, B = 2.77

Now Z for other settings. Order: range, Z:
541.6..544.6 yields -0.32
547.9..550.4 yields -0.15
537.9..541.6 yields -0.22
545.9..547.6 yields -0.09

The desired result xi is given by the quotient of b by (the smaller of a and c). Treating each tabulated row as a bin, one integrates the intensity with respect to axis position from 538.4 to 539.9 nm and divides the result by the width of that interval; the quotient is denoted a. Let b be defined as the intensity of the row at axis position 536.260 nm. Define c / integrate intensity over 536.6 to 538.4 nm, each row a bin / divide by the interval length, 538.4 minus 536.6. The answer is 1.06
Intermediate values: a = 28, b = 28.33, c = 26.8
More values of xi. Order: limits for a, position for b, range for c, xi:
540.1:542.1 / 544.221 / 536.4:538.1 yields 1.22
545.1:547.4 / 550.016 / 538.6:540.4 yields 0.93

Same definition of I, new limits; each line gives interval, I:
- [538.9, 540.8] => 8.85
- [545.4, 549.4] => 8.60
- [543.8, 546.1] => 8.59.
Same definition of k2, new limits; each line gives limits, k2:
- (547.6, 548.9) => 548.498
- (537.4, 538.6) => 538.487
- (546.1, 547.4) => 547.237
